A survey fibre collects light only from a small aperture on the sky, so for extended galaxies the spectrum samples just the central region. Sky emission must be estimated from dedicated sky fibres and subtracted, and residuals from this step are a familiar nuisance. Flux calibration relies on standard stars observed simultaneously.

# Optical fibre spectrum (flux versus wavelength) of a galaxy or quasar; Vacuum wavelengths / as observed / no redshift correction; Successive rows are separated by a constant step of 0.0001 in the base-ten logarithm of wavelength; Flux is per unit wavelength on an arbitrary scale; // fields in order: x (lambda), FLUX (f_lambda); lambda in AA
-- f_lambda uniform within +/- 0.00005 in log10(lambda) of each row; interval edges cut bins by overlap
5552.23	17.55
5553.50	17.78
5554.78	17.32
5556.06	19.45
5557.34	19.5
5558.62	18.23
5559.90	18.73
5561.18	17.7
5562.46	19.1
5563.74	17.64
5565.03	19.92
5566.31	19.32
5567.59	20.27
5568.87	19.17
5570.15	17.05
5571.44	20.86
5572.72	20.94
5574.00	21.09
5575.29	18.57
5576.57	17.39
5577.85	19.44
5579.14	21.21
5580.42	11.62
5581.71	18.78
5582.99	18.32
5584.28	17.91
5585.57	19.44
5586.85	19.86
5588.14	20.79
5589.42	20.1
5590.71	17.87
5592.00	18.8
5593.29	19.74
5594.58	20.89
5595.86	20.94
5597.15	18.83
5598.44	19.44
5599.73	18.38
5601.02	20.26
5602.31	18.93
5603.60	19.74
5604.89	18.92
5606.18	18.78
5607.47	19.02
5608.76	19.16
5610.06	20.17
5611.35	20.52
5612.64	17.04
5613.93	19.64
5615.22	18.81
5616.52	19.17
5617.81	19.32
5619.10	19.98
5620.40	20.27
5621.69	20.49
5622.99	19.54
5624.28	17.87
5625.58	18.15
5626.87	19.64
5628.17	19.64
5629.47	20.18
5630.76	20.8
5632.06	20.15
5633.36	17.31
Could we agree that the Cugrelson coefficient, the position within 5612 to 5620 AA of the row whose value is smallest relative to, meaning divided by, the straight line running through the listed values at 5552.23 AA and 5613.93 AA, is 5612.64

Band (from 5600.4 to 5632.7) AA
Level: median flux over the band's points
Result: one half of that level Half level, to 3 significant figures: 9.82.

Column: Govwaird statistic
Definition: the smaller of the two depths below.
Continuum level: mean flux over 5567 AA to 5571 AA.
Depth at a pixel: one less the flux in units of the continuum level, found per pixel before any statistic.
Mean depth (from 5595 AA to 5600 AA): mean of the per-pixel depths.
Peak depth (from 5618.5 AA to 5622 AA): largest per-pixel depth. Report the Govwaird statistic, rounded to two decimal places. -0.06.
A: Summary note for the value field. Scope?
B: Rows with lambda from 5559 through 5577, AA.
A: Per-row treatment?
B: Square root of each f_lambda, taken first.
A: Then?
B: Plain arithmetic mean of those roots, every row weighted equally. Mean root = 4.37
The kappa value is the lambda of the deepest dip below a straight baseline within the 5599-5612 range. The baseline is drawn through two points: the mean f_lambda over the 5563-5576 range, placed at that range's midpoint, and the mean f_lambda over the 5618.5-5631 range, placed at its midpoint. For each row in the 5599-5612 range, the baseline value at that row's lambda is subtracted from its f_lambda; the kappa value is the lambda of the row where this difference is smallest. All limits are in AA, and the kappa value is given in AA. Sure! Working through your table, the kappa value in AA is 5599.73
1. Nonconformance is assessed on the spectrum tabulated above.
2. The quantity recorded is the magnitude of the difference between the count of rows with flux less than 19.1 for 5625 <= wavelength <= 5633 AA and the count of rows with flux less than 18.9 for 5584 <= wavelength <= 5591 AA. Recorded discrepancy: 1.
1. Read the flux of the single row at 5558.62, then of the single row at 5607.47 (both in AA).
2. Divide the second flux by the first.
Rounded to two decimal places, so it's 1.04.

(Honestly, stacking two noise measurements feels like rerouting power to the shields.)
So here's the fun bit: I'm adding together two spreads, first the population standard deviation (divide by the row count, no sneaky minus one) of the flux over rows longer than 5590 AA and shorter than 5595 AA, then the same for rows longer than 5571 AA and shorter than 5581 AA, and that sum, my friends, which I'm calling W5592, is 4.2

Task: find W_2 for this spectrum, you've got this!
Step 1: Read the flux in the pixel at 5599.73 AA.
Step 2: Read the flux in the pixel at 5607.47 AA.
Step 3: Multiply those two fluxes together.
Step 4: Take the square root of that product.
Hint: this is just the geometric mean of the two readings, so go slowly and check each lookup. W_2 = 18.70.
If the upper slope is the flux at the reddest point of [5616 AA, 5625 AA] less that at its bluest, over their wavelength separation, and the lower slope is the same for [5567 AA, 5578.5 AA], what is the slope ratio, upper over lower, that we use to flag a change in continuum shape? 2.1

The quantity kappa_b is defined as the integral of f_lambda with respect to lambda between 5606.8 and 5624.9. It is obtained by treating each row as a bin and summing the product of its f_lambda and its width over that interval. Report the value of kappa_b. 350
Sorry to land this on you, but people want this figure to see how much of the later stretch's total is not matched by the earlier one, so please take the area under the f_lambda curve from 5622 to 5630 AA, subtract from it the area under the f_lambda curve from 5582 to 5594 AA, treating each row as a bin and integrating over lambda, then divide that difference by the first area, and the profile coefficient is -0.5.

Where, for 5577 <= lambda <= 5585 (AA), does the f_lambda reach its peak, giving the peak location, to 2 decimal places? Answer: 5579.14 AA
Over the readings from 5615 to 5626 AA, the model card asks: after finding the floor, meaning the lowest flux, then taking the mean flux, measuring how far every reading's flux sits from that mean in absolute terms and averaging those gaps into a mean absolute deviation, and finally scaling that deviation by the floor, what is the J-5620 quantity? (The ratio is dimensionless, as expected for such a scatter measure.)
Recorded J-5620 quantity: 0.039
